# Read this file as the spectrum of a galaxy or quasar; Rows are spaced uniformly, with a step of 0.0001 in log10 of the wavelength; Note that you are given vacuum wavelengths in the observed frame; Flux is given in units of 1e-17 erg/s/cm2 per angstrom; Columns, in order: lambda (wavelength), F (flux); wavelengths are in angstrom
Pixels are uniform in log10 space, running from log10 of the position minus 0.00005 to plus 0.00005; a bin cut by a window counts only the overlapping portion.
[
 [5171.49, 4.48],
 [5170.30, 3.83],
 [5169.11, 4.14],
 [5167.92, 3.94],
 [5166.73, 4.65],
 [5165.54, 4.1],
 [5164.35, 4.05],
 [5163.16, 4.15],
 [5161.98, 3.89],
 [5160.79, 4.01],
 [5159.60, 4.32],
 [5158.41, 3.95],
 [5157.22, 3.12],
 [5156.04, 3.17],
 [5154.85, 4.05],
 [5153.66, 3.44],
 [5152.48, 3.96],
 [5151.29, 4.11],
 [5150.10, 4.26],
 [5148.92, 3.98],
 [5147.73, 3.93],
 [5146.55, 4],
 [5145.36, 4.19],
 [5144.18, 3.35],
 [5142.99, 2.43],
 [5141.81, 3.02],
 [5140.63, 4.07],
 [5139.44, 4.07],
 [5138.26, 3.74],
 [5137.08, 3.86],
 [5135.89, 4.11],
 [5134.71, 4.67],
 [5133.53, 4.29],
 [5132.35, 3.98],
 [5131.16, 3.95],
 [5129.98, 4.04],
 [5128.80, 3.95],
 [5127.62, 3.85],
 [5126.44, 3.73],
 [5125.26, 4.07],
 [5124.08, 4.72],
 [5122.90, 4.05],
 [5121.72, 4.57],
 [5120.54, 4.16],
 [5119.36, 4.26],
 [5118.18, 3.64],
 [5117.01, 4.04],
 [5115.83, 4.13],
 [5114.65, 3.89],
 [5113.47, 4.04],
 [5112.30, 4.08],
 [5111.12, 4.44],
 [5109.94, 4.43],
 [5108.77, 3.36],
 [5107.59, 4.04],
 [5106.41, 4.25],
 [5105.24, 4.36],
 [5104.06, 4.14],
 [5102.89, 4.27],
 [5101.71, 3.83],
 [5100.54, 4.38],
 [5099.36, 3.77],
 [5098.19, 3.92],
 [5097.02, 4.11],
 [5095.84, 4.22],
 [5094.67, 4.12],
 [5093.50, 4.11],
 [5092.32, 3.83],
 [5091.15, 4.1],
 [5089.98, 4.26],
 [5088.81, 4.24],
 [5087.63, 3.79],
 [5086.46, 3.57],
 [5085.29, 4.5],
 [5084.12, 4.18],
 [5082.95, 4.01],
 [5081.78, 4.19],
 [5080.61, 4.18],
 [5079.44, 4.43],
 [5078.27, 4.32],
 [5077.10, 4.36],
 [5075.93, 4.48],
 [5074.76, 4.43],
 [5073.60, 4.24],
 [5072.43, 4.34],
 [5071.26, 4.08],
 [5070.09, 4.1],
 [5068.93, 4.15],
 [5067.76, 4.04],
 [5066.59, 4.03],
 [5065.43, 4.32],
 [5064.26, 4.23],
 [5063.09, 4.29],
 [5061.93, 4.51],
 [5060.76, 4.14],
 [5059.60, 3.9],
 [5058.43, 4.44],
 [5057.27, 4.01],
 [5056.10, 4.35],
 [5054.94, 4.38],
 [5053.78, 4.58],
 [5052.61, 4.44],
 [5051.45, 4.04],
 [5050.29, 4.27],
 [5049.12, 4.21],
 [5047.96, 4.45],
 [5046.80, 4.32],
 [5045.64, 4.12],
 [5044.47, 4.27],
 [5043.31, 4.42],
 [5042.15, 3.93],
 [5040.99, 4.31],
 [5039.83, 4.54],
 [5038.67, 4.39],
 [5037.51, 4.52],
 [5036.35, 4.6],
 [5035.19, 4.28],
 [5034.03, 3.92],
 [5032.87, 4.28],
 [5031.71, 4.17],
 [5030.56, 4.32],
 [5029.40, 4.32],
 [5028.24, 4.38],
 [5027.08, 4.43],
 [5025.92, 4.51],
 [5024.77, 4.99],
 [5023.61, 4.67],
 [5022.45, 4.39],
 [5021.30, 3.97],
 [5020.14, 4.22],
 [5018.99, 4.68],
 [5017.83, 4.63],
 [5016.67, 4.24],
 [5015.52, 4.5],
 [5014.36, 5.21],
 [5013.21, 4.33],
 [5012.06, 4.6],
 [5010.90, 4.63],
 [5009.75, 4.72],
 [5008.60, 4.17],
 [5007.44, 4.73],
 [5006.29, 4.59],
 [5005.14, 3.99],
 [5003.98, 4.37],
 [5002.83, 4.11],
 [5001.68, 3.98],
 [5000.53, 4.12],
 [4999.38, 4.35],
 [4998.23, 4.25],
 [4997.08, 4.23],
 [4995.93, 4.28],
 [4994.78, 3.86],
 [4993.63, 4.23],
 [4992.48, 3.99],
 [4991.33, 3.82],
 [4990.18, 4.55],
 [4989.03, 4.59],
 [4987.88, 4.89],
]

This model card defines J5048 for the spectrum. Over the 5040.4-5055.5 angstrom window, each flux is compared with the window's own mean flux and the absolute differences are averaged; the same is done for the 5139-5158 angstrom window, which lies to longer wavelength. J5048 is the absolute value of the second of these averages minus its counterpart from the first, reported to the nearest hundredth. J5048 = 0.32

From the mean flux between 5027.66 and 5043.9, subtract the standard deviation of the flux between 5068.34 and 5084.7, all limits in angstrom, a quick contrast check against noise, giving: 4.17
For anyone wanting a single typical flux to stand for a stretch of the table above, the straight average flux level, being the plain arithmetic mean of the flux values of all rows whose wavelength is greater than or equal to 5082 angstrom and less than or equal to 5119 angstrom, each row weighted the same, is 4.07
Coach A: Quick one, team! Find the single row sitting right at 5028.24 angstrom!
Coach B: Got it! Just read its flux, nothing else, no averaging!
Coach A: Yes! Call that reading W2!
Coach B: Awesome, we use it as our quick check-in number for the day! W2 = 4.38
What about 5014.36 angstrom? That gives 5.21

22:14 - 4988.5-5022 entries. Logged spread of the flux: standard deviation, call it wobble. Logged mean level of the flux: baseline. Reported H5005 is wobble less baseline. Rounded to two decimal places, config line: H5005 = -4.03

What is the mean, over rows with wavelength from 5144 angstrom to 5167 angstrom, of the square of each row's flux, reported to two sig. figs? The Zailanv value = 16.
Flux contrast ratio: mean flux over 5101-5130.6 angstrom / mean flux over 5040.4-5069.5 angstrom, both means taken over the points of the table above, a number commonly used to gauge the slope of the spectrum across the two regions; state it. 0.96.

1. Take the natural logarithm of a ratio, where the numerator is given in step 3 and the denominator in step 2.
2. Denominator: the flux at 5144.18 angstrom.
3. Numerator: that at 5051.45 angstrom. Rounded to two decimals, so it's 0.19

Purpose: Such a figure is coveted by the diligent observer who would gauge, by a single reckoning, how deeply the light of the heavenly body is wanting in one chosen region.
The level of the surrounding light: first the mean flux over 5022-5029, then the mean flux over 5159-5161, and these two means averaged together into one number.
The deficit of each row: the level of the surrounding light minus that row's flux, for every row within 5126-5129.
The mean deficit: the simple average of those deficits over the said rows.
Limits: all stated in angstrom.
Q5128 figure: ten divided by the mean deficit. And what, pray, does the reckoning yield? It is 19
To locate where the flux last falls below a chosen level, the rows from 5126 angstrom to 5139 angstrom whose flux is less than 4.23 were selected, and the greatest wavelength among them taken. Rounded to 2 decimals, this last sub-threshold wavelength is 5138.26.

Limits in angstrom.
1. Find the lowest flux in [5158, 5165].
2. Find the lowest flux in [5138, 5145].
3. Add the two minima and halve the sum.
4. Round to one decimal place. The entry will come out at 3.2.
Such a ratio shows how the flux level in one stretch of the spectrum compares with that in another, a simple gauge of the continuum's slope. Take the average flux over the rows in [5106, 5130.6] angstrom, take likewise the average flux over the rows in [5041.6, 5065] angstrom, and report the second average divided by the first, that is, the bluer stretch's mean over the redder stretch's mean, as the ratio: 1.04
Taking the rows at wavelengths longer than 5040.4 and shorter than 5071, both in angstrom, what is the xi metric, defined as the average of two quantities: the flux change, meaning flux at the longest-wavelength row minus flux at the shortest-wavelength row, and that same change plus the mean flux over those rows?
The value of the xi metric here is 1.9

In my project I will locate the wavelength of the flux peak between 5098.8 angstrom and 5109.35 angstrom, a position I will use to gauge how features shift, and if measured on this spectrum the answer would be 5100.54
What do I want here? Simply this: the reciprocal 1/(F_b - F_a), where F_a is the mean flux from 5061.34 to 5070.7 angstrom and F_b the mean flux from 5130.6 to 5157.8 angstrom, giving -2.5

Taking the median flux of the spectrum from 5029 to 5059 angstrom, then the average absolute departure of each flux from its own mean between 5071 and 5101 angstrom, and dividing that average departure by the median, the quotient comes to 0.042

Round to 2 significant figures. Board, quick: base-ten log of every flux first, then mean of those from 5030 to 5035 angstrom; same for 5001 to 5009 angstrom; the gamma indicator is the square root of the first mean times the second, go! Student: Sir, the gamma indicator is 0.63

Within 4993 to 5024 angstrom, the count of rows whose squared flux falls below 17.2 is 6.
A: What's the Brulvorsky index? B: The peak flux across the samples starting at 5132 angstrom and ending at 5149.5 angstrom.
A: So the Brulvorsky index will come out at 4.67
